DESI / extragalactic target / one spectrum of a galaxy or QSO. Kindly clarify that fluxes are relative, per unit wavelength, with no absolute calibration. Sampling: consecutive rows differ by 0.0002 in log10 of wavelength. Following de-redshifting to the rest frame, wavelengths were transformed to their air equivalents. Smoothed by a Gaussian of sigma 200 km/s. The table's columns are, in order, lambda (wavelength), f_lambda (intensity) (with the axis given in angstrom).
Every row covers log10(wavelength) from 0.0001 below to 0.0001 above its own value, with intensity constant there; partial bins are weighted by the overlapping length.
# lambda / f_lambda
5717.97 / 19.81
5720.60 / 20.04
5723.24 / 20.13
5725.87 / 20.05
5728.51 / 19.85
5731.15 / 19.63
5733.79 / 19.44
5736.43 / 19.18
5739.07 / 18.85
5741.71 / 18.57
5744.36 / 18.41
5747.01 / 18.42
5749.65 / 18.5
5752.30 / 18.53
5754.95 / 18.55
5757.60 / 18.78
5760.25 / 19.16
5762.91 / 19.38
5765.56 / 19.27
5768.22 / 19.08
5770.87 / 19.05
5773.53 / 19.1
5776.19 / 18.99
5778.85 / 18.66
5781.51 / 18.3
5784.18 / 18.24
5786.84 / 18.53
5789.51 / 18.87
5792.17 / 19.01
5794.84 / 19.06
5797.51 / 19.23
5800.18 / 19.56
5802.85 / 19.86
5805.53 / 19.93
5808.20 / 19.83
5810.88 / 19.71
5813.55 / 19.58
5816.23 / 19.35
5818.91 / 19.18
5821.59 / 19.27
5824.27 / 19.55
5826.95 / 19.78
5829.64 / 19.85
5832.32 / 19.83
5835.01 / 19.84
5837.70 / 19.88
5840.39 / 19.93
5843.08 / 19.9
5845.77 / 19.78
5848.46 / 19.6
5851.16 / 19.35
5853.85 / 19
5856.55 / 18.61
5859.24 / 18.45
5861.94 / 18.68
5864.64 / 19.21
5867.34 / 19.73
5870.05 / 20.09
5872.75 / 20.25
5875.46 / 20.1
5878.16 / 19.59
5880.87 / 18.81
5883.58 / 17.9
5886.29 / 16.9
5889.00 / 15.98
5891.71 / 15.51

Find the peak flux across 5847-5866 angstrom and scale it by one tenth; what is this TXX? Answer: 1.96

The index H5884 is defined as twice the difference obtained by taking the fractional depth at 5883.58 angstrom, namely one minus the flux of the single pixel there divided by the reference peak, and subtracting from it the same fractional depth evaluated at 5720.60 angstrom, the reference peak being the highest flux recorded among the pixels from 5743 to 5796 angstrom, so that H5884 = 0.22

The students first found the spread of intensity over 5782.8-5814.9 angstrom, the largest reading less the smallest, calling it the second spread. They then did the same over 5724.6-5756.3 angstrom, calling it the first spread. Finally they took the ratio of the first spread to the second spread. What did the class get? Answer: 1.0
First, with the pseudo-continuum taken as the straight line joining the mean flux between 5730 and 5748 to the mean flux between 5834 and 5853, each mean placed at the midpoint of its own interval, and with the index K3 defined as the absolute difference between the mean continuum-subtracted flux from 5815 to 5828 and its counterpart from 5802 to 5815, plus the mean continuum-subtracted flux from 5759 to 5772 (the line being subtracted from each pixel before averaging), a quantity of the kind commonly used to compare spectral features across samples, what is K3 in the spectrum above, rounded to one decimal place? 0.5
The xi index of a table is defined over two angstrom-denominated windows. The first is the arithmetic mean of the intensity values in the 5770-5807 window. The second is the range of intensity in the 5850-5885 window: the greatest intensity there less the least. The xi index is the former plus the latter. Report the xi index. 21.4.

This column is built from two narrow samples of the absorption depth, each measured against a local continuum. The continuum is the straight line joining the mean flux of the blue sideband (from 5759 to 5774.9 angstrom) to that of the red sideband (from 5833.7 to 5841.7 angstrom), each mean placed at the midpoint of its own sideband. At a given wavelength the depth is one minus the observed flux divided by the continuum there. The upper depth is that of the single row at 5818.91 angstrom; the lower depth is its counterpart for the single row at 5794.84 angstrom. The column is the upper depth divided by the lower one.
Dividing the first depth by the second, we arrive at 1.3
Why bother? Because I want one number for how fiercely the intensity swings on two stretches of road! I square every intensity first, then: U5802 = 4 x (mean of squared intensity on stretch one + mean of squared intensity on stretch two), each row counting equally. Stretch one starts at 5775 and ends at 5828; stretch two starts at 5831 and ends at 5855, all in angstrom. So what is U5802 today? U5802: 3029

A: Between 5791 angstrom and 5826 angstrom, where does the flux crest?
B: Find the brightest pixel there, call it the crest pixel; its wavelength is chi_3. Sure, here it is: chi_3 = 5805.53 angstrom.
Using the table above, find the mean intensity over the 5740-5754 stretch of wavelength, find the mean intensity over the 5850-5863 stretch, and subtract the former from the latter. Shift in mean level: 0.33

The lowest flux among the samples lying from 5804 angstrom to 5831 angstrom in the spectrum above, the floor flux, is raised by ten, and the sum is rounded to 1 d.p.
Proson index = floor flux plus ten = 29.2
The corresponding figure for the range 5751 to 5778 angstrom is 28.5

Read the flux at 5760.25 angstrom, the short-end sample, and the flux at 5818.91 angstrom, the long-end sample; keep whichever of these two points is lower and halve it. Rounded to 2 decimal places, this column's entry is 9.58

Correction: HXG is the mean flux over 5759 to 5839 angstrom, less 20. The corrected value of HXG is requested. -0.70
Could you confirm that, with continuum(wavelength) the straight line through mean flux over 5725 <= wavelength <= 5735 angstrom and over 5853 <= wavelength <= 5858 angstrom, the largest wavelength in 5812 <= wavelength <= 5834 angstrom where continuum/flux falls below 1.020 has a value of 5832.32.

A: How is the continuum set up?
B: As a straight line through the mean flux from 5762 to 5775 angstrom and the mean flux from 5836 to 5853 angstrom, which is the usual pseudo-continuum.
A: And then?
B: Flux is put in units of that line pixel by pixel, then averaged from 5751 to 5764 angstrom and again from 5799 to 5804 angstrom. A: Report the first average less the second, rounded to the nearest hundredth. -0.03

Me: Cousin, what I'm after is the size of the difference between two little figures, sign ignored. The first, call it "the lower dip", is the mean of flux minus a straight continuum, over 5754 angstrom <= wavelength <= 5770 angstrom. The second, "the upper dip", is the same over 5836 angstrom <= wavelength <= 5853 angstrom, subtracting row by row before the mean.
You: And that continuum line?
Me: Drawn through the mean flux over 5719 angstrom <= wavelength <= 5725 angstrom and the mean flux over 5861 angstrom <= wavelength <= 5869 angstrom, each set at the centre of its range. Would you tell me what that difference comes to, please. 1.2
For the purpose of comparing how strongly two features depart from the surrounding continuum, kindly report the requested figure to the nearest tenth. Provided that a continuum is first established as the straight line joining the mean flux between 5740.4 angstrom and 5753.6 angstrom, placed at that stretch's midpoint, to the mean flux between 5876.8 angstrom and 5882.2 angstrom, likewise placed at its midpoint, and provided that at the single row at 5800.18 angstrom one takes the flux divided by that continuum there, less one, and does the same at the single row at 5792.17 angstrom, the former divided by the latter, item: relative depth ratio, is 2.8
